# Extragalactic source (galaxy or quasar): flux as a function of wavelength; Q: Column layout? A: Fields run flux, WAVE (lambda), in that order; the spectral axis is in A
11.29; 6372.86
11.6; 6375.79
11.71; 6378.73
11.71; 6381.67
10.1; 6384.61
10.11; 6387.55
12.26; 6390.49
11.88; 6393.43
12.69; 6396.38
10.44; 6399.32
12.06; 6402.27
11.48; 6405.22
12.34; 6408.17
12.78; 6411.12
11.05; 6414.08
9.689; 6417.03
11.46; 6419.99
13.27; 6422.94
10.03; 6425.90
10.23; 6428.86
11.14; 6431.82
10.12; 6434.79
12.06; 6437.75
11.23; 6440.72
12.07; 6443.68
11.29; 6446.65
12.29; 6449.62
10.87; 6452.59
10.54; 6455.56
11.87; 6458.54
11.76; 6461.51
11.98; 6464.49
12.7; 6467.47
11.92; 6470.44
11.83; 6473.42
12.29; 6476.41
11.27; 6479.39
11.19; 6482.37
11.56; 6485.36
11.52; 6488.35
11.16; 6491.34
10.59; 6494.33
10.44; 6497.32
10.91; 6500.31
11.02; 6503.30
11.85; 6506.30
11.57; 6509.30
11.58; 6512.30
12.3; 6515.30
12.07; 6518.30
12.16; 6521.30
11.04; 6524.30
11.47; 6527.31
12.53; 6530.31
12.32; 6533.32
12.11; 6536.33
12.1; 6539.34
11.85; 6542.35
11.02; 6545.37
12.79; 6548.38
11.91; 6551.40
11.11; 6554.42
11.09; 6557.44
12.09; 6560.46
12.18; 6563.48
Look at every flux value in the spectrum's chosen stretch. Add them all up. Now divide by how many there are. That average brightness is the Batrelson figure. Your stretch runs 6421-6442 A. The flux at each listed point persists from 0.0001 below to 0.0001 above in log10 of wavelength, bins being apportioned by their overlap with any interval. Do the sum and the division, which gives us 11.2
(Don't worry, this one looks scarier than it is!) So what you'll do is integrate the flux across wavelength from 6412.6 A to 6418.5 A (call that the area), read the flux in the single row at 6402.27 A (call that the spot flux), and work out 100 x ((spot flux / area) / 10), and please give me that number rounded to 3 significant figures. 1.97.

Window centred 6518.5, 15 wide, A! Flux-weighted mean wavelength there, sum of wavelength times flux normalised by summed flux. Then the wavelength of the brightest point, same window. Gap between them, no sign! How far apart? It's 2.9 A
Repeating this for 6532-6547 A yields 5.9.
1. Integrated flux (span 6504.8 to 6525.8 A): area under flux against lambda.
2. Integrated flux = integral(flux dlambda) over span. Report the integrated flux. 248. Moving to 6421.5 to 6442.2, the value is 231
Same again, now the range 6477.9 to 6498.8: 232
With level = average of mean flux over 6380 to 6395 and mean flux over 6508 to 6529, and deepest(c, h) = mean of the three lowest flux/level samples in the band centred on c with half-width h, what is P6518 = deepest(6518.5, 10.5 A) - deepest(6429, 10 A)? 0.11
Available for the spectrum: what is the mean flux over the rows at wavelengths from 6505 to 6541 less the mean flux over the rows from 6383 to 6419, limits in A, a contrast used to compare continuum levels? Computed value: 0.5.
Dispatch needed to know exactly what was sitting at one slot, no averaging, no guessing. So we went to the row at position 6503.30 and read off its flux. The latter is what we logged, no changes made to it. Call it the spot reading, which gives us 11.02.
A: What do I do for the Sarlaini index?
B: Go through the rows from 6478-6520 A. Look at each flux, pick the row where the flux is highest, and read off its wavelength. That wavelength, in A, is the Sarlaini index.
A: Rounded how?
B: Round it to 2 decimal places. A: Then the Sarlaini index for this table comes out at 6515.30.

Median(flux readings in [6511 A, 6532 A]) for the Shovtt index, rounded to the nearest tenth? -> 12.1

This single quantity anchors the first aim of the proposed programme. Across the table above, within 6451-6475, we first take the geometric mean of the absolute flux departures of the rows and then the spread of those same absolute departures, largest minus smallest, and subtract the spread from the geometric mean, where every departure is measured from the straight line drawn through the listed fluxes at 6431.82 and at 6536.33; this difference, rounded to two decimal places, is -0.41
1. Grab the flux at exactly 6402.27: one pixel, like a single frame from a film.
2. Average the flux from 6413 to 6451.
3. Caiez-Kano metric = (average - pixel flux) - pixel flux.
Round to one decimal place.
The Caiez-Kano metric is -12.9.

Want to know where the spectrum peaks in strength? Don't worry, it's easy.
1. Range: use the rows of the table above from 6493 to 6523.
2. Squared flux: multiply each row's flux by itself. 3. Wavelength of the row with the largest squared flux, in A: 6515.30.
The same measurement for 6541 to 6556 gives 6548.38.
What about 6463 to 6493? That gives 6467.47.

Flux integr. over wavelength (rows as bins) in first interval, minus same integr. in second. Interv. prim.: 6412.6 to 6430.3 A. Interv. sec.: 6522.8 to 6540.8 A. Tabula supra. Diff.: -21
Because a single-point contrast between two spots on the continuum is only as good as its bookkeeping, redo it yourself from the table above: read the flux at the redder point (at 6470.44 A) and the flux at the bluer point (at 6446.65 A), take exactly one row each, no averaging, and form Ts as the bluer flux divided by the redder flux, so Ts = 0.95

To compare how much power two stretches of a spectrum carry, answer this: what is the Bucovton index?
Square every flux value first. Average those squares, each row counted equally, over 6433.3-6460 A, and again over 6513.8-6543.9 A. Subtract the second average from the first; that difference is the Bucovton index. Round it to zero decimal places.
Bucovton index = -14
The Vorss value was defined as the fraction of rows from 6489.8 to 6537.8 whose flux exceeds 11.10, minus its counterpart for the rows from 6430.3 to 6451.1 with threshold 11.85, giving 0.26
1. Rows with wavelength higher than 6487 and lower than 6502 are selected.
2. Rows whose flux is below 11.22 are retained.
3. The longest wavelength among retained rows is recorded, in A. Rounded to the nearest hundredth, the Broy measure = 6500.31 A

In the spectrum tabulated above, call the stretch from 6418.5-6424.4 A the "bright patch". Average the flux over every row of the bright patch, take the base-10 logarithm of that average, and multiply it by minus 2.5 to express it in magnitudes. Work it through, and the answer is -2.730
